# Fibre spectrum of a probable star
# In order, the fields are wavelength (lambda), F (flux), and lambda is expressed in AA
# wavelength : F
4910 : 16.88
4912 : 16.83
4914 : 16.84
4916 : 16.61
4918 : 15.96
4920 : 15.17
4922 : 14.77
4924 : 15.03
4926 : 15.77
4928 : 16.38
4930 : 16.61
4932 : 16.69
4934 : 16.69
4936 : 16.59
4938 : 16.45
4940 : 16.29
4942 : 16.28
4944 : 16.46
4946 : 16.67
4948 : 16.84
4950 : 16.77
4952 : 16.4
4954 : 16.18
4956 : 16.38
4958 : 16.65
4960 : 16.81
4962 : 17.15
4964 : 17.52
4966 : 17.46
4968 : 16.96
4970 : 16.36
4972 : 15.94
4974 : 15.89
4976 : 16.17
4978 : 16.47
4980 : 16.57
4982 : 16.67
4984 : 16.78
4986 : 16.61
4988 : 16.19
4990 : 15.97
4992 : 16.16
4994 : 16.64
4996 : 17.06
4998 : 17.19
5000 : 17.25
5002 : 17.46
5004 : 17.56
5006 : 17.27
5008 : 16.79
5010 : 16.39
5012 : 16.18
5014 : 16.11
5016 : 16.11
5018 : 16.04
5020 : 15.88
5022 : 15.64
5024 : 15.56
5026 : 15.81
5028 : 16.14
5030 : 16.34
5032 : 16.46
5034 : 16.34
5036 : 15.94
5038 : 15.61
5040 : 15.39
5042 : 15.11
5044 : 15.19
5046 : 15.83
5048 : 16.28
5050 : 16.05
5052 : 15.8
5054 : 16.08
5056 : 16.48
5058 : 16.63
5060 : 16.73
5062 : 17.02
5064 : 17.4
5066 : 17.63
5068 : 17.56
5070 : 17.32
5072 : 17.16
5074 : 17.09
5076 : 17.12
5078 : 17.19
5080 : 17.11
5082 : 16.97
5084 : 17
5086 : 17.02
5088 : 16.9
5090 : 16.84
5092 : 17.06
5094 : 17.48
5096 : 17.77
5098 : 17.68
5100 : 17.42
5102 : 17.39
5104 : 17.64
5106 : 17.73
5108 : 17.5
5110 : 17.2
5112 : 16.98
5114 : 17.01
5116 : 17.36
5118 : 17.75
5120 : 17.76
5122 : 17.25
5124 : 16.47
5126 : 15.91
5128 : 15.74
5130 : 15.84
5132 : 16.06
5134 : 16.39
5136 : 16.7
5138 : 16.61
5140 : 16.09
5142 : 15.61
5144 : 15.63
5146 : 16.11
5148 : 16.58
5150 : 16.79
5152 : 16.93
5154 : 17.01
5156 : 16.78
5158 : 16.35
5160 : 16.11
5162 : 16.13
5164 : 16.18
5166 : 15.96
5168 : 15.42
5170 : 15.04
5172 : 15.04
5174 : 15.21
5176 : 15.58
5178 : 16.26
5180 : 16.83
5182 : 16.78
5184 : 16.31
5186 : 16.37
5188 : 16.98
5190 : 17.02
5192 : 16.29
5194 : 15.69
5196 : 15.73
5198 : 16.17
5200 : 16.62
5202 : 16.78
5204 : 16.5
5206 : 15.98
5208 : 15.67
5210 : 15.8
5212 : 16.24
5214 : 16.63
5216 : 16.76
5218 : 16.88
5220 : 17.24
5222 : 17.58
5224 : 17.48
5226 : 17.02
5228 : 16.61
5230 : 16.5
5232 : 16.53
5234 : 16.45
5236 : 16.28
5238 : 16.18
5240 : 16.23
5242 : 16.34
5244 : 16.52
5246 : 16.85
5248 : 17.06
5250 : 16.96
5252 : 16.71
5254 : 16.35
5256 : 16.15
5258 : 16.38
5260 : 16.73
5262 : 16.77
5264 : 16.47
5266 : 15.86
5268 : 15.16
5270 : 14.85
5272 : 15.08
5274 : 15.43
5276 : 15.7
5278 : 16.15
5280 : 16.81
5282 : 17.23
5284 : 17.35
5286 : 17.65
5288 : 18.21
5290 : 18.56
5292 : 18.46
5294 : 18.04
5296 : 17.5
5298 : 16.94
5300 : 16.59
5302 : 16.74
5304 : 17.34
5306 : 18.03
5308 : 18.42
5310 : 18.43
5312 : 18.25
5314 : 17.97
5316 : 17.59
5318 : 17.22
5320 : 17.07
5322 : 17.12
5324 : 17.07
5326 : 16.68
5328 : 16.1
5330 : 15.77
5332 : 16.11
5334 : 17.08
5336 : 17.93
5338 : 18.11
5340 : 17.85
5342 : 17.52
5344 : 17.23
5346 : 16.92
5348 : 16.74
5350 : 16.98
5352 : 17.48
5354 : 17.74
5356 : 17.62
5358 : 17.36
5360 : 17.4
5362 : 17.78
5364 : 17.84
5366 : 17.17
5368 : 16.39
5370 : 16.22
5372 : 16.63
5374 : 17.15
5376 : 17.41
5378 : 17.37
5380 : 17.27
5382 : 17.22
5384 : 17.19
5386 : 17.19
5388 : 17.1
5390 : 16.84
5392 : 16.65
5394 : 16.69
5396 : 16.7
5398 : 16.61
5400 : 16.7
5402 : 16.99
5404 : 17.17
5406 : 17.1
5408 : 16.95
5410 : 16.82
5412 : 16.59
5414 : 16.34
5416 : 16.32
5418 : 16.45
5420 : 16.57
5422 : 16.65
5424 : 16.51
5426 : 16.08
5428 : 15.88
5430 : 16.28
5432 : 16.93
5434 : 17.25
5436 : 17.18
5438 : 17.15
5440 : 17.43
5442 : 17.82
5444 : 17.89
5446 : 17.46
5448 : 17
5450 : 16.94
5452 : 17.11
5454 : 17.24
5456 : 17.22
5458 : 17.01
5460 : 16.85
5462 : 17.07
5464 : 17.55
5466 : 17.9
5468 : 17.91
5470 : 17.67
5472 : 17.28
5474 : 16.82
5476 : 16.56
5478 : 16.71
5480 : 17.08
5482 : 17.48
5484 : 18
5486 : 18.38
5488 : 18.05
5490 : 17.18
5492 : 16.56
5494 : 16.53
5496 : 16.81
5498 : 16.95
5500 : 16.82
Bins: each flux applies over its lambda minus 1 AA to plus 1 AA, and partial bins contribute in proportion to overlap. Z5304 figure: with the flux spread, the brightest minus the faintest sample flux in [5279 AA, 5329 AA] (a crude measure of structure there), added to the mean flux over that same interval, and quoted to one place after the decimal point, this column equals 20.0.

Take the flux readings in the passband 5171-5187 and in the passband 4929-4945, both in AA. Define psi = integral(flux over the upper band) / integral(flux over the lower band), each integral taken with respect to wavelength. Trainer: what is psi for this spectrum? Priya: 0.97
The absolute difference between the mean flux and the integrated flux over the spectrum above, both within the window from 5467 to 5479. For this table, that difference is 189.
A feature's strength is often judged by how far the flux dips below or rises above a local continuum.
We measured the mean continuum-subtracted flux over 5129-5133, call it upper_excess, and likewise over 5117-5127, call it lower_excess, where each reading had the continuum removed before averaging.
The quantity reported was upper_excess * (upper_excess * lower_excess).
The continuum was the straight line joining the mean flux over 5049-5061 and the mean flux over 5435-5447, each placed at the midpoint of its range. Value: 0.18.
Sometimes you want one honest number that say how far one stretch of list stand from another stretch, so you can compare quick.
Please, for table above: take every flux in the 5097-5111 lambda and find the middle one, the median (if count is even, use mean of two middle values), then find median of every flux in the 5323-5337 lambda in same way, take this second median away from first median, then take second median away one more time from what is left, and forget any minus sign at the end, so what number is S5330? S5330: 15.9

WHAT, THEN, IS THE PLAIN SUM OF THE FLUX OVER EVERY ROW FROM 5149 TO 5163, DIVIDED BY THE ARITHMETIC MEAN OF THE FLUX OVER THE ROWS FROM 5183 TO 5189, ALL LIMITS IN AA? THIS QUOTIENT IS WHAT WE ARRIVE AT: 7.0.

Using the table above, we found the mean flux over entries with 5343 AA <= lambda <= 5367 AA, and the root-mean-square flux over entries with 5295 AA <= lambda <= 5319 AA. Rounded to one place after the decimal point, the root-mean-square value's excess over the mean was 0.2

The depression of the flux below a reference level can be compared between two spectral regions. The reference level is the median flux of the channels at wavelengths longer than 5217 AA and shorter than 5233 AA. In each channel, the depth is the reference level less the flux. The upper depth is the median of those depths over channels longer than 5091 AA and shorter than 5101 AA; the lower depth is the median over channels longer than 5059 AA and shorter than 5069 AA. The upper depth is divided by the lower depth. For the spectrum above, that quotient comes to 1.2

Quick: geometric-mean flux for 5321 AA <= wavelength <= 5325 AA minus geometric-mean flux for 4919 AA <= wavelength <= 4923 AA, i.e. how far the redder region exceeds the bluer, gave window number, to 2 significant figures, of 2.1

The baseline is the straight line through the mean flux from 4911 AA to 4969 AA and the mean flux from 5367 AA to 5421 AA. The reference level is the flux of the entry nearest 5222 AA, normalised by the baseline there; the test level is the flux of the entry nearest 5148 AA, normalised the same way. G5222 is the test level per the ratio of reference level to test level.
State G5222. 0.94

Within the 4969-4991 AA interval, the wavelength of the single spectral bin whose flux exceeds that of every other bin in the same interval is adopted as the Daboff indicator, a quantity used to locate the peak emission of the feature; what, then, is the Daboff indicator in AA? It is 4984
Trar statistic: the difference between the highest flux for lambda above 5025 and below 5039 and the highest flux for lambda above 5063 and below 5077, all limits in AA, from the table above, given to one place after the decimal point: -1.2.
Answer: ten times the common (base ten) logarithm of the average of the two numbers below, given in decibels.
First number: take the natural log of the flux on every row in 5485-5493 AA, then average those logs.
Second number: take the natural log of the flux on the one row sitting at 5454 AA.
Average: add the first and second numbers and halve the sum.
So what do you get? 4.56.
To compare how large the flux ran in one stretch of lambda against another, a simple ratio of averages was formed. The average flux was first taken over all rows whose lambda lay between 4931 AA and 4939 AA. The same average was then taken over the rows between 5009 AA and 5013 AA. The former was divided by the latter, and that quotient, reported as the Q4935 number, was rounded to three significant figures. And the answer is 1.02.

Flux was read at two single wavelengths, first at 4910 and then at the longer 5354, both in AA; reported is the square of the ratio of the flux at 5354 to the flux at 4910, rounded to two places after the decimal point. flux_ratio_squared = 1.10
